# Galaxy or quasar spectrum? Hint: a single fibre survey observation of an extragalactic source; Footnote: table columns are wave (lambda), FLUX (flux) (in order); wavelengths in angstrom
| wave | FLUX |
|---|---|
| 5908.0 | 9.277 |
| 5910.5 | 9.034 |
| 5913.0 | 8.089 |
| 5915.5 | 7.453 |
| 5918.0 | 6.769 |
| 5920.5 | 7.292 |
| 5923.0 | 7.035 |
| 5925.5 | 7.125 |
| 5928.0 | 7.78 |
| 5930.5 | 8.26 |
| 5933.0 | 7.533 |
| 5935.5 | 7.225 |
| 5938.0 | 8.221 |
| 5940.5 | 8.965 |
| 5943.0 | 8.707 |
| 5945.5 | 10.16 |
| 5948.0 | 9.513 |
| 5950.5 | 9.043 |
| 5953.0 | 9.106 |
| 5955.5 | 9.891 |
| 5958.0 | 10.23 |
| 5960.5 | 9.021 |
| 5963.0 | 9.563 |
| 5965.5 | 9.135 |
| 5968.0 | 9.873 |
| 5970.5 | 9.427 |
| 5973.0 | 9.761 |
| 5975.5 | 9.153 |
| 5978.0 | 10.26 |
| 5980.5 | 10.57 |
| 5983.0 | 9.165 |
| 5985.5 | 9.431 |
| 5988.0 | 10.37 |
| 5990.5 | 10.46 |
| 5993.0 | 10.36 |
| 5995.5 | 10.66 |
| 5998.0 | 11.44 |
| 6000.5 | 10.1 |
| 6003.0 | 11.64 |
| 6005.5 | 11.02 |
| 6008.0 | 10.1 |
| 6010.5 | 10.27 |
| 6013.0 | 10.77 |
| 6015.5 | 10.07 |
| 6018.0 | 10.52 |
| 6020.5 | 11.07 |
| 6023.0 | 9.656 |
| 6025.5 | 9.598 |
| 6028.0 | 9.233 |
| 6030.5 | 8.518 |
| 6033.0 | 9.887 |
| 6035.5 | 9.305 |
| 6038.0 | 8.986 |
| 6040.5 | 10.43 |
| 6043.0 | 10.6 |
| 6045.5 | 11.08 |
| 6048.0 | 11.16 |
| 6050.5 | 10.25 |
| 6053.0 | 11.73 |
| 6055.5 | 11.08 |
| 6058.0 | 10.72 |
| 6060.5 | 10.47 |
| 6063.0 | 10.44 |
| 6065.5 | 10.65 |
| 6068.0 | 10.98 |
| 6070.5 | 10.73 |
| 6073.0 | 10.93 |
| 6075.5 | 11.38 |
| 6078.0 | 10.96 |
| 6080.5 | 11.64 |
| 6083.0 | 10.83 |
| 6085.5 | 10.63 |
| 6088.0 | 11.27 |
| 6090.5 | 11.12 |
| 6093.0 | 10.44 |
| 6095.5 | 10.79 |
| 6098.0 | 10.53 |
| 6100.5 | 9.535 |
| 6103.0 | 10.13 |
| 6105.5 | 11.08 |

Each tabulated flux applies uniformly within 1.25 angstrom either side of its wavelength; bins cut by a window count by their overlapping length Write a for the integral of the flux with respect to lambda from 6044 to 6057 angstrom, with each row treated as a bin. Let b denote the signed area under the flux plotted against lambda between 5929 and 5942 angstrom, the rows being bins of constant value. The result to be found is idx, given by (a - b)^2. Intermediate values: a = 144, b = 105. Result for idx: 1517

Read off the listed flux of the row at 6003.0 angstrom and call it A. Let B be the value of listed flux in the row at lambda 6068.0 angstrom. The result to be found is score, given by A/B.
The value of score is 1.06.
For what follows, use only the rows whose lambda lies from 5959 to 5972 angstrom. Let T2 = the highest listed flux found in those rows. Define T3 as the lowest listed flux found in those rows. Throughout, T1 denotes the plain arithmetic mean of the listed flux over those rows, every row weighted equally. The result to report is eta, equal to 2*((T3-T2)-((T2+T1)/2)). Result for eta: -21.0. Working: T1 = 9.4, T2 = 9.873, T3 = 9.021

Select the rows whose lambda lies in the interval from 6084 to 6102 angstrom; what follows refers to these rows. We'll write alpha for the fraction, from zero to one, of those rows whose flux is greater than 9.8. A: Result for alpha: 0.9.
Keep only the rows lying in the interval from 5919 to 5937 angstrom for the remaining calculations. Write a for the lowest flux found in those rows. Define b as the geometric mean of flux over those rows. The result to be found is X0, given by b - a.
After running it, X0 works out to 0.42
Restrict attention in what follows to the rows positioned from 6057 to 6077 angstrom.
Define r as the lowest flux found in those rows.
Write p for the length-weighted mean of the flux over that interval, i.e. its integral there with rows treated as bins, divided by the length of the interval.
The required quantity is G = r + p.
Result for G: 21.2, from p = 10.8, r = 10.44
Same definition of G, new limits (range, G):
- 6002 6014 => 20.8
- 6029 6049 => 18.5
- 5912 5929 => 14.1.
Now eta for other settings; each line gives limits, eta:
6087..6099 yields -23.8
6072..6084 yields -24.4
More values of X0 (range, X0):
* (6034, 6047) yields 1.06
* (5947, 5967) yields 0.41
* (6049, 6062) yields 0.59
